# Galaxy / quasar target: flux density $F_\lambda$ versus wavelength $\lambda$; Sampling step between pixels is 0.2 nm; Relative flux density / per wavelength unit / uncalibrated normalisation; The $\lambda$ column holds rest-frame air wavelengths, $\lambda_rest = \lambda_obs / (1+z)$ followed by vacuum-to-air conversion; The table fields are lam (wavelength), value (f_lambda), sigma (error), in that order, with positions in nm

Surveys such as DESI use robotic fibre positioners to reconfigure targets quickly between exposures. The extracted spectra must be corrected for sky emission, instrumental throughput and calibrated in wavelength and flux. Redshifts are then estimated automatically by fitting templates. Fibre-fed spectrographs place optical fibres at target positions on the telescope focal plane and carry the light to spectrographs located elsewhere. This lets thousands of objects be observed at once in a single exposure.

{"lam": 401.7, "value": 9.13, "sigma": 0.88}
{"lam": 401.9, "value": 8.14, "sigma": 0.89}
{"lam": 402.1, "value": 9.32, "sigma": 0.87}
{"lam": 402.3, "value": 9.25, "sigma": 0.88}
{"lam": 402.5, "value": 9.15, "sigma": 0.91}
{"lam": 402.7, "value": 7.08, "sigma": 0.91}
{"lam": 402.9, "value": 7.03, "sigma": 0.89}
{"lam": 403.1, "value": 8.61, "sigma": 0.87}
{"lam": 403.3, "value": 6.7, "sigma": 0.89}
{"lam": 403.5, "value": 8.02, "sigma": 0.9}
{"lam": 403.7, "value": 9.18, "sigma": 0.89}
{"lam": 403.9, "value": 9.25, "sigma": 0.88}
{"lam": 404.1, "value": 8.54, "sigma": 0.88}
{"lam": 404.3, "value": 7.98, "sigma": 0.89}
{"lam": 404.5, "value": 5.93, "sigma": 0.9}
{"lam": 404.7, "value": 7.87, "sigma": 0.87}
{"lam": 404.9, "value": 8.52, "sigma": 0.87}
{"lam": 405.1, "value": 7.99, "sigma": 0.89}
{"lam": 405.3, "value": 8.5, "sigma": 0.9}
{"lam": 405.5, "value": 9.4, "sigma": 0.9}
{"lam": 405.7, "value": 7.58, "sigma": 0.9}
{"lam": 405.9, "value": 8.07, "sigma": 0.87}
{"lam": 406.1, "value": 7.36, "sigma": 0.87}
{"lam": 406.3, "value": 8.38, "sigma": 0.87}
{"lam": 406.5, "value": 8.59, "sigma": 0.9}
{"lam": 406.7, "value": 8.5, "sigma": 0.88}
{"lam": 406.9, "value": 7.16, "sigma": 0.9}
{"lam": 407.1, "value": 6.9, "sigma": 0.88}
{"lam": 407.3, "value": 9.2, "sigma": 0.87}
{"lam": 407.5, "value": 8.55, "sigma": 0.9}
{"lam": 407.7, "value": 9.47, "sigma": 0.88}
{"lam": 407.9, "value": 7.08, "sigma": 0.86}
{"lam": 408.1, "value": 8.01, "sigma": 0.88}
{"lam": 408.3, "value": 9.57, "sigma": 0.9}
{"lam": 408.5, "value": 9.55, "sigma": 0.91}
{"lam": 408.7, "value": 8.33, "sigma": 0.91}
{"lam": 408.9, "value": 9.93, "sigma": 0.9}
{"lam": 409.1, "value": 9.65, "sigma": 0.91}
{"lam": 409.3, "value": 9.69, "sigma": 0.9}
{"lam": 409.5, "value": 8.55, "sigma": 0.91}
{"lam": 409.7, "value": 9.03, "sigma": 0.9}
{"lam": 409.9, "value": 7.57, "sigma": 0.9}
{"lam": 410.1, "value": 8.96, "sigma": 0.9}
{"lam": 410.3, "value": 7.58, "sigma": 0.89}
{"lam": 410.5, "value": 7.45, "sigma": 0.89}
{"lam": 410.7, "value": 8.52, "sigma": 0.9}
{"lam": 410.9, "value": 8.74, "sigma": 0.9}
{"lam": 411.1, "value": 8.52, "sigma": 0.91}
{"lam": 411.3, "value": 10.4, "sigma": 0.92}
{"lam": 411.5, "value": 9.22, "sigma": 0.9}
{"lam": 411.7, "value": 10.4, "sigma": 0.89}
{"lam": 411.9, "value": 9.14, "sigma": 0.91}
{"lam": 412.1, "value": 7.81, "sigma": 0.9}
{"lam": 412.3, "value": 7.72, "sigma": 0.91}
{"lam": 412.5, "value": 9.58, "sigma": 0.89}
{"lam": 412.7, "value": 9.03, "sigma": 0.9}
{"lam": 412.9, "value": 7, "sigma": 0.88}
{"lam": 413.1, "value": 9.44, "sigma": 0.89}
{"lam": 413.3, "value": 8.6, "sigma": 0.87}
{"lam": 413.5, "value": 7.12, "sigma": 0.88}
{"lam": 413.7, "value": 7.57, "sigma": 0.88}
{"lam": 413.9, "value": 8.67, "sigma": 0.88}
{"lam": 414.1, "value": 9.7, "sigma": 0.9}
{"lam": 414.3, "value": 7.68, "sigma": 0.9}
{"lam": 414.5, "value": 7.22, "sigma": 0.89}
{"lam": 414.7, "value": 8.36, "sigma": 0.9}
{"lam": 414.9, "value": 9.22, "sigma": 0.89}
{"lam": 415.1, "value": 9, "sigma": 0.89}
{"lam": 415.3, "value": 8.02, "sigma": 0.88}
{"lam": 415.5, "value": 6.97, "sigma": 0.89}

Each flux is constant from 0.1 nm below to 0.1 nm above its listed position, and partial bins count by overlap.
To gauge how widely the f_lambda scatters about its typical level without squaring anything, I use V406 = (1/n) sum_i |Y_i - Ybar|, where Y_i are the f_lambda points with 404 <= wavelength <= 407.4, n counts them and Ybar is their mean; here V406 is 0.64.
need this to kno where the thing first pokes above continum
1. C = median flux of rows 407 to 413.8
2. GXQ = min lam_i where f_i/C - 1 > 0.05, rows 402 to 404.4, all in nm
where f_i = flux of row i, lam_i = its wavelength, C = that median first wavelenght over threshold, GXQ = 402.1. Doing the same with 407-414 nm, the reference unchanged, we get 407.3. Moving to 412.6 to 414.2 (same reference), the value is 413.1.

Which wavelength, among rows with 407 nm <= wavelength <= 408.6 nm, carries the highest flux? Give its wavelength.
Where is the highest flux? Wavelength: 408.3 nm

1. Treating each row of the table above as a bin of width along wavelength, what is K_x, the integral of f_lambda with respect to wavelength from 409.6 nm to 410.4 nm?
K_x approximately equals 6.63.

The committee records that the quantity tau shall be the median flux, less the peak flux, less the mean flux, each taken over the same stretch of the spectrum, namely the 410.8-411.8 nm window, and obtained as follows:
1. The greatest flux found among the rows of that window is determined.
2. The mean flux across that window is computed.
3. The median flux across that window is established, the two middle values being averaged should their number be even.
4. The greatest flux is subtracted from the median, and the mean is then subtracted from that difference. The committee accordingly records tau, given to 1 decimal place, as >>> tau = -10.6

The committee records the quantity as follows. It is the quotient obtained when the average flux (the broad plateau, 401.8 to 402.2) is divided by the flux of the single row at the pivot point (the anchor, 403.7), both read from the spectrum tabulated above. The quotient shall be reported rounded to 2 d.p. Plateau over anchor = 0.95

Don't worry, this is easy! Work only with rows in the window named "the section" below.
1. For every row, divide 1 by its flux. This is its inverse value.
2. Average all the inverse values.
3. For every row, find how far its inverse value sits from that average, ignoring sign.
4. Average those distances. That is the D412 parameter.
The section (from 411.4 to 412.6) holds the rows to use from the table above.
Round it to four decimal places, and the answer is 0.0107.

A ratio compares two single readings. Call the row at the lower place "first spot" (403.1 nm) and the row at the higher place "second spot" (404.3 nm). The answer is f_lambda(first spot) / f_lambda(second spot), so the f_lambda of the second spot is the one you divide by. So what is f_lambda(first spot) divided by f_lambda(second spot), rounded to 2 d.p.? 1.08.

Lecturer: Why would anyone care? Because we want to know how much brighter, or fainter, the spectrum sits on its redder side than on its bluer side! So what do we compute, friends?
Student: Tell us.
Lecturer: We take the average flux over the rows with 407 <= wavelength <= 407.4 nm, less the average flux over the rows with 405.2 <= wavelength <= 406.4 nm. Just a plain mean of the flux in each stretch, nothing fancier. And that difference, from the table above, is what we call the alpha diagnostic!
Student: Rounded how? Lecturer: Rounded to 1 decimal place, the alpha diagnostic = -0.2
